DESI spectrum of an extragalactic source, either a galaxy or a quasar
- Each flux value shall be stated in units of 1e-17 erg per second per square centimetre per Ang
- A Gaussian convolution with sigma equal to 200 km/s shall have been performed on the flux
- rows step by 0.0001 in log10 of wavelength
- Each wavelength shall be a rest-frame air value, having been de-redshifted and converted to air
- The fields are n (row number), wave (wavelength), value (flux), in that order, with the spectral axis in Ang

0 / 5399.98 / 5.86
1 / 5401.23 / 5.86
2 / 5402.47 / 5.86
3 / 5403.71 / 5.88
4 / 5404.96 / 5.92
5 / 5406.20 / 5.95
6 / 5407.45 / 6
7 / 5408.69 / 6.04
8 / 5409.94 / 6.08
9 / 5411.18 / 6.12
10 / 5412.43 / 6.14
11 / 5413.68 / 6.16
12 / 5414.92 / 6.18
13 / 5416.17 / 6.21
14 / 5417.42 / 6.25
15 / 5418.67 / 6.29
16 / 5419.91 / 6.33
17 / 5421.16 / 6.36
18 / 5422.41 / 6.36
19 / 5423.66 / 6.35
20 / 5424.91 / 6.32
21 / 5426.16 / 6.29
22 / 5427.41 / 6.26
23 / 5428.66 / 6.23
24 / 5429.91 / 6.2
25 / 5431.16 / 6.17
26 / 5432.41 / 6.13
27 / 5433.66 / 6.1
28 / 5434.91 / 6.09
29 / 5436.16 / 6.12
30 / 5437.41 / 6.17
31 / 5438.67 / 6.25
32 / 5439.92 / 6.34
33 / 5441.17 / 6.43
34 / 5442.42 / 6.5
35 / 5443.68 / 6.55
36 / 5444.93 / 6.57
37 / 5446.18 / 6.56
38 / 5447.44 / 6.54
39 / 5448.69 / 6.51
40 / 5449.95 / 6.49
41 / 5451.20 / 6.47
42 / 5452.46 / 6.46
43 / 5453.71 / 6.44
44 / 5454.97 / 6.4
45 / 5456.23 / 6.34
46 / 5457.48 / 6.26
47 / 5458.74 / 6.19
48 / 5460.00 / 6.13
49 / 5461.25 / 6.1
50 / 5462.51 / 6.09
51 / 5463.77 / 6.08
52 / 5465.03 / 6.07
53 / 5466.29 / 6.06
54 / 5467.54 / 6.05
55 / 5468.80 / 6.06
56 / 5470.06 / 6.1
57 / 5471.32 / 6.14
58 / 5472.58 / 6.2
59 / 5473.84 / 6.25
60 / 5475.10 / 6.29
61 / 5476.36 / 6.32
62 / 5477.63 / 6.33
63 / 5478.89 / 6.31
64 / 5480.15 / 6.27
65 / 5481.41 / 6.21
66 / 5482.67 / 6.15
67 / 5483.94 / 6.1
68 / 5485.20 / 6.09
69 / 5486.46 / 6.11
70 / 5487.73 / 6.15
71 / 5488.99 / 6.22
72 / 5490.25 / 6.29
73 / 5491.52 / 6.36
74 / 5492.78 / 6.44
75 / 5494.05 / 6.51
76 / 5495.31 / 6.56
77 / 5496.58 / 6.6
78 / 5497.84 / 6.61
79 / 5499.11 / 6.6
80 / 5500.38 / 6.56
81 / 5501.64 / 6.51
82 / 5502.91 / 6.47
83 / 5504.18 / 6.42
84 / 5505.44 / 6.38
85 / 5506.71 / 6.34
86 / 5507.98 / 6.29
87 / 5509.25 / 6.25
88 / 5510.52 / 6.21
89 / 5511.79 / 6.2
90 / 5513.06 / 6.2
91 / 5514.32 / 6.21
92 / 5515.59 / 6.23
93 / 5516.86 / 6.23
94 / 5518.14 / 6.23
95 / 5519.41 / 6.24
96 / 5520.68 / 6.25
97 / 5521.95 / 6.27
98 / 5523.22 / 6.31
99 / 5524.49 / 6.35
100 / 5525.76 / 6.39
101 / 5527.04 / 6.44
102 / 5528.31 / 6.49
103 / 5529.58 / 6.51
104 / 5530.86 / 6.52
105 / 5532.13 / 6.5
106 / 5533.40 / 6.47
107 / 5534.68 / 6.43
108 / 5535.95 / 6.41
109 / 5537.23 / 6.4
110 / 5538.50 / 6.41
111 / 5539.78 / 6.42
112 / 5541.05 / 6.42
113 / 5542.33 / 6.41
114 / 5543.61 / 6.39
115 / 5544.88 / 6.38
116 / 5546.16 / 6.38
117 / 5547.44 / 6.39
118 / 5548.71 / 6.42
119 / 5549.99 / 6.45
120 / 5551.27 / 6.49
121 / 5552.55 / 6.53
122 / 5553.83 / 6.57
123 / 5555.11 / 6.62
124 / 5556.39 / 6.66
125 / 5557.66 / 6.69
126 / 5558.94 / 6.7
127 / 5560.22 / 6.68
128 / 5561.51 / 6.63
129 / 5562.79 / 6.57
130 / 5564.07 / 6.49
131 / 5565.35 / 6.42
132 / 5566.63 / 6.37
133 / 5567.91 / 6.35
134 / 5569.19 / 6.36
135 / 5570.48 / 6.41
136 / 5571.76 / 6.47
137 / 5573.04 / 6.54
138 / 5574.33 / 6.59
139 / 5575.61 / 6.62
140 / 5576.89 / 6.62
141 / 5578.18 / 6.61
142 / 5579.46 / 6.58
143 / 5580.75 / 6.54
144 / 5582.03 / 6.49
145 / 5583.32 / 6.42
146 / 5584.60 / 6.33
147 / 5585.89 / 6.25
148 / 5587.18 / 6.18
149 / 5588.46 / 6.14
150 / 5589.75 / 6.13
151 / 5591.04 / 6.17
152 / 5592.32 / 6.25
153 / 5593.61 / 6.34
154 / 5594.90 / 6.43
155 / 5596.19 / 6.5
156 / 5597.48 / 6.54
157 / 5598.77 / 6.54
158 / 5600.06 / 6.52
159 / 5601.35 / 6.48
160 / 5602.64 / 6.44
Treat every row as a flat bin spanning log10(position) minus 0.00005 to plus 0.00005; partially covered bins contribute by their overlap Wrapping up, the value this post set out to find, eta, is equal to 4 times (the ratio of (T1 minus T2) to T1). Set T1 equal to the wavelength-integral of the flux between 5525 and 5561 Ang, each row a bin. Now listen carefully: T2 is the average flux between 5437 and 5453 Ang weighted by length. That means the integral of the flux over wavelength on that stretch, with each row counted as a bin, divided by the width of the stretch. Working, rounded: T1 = 233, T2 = 6.45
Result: 3.89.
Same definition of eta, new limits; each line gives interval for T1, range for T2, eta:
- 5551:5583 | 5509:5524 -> 3.88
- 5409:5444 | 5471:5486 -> 3.89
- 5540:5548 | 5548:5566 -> 3.49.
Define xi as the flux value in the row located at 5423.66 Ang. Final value 6.35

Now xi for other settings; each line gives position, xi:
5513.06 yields 6.2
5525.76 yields 6.39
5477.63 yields 6.33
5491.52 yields 6.36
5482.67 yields 6.15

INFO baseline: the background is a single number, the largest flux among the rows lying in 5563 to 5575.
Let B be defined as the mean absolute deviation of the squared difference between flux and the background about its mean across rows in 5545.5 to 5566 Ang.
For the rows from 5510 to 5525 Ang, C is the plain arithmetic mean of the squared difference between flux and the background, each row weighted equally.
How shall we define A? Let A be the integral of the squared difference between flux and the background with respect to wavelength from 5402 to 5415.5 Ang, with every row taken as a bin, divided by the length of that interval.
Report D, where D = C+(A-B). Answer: 0.43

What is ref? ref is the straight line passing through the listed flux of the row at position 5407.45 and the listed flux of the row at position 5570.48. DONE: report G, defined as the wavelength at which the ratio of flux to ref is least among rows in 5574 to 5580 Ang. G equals 5579.46 Ang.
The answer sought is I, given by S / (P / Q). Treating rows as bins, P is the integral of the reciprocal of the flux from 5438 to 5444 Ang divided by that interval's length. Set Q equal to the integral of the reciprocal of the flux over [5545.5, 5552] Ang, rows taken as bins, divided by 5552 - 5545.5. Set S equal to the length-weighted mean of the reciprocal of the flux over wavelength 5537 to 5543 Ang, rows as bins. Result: 0.155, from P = 0.156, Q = 0.155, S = 0.156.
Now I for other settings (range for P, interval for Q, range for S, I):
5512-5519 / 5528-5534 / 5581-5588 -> 0.151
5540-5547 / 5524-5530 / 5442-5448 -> 0.152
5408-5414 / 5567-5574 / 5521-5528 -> 0.149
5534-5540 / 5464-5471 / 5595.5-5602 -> 0.162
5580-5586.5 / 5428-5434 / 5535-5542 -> 0.162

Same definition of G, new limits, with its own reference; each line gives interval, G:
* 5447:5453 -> 5452.46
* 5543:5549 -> 5546.16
